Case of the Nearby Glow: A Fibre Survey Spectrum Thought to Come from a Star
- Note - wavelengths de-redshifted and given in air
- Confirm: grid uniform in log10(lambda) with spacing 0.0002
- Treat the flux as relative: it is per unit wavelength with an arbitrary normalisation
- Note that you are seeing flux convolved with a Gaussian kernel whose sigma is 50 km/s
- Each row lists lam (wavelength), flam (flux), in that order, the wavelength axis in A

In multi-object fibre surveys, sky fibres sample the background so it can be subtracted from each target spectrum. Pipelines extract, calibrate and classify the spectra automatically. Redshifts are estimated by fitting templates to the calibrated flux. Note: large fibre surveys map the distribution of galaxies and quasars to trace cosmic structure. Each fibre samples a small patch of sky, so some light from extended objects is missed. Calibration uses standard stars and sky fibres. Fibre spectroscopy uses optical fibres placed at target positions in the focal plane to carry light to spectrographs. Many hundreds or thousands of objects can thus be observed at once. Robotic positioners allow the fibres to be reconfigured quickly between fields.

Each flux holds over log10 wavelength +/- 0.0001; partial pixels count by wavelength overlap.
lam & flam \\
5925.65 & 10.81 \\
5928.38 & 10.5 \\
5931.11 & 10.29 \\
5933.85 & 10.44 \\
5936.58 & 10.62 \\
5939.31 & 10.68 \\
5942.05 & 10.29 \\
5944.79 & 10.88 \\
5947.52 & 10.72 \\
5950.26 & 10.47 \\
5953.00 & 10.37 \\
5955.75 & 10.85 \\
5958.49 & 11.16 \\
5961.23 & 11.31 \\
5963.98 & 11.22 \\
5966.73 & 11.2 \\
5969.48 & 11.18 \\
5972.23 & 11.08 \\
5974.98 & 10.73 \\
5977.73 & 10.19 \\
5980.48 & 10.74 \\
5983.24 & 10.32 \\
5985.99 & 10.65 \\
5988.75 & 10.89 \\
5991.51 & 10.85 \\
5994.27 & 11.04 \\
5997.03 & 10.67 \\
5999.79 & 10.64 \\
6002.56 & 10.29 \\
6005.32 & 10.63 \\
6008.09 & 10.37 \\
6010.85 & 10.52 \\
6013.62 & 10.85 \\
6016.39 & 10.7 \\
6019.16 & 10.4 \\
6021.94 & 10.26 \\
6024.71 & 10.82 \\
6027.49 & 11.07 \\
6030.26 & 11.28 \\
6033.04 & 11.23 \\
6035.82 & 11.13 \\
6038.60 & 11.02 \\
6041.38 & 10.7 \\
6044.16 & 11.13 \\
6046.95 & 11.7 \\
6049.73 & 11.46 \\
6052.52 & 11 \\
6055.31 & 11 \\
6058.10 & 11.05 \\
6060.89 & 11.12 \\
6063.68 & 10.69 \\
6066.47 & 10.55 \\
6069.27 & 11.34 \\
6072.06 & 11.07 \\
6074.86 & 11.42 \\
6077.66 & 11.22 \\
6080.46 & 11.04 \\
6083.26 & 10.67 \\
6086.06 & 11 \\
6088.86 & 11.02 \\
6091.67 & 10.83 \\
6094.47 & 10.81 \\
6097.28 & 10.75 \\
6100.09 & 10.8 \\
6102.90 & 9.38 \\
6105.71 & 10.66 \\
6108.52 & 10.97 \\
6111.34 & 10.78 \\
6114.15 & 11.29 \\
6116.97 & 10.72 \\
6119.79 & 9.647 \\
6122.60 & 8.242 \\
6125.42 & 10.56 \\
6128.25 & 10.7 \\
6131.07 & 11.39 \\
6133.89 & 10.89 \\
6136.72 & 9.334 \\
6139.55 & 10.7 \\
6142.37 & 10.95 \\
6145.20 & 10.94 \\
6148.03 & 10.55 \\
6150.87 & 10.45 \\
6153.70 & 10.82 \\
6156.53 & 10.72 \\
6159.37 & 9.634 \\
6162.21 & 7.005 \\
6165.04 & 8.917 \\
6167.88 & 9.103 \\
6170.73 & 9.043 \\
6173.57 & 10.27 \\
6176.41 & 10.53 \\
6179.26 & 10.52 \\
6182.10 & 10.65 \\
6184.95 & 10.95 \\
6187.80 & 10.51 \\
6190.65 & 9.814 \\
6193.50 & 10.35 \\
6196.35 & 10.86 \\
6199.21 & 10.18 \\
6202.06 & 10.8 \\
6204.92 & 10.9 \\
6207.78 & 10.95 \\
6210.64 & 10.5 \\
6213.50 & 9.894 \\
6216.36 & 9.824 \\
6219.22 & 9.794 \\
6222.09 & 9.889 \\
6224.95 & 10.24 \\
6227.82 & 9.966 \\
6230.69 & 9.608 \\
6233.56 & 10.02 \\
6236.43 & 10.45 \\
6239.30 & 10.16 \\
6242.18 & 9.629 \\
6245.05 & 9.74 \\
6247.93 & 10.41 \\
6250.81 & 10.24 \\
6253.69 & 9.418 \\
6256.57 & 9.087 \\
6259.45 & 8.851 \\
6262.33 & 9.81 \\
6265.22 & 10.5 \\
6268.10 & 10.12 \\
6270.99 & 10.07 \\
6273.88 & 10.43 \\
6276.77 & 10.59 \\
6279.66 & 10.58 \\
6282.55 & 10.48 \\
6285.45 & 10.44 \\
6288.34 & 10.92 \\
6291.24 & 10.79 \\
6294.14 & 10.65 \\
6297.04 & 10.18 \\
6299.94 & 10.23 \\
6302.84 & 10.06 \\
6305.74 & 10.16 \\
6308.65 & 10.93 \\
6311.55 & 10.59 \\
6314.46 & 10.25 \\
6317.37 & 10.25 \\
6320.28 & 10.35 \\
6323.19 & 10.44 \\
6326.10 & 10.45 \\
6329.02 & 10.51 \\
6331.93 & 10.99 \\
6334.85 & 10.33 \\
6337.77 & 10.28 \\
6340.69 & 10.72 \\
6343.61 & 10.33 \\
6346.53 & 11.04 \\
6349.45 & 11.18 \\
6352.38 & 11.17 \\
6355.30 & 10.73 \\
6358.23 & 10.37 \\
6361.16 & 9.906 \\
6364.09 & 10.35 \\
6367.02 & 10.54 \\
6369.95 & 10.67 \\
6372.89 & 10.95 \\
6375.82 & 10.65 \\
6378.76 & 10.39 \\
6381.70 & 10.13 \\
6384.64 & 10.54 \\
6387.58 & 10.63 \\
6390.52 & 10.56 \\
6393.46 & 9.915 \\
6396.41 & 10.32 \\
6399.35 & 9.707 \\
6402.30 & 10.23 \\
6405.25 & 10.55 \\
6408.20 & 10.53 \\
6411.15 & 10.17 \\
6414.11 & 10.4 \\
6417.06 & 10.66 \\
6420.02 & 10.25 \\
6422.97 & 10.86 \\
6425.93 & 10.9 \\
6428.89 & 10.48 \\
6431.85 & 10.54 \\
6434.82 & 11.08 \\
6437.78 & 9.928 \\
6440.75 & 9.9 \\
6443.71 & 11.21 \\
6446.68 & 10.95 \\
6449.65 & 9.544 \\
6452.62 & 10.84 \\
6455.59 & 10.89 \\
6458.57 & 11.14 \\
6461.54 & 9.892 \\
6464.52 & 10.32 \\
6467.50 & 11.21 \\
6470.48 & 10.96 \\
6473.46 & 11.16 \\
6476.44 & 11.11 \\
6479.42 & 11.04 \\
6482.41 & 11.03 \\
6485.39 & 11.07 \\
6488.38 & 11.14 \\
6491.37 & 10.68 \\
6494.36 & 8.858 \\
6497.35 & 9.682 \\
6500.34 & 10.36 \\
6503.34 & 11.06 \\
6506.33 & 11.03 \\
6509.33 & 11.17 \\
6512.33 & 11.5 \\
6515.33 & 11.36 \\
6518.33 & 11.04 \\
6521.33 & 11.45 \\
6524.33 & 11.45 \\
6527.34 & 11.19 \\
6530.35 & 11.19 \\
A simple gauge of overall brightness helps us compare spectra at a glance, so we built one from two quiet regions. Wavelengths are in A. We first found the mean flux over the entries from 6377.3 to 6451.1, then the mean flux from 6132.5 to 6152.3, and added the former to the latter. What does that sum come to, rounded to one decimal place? 21.0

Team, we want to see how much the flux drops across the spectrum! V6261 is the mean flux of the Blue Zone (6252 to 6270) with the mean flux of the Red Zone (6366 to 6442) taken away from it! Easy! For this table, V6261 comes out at -0.8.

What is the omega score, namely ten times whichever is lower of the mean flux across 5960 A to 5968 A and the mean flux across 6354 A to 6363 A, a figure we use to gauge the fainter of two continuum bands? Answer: 103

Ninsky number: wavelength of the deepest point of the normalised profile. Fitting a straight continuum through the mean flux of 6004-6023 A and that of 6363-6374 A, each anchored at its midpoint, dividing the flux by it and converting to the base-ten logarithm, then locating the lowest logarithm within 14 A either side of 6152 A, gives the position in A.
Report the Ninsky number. 6162.21 A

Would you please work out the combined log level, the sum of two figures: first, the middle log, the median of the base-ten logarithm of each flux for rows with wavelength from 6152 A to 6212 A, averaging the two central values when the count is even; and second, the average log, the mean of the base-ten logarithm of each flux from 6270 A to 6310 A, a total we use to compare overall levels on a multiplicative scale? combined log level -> 2.04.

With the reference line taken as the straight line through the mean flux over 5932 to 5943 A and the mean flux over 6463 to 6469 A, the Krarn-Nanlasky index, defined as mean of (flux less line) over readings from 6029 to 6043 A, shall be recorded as 0.52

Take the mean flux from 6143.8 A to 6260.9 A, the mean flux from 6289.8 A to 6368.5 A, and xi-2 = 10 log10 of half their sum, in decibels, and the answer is 10.1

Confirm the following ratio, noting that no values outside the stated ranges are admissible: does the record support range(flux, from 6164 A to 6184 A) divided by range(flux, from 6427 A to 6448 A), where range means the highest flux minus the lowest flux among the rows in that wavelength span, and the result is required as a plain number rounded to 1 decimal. 1.3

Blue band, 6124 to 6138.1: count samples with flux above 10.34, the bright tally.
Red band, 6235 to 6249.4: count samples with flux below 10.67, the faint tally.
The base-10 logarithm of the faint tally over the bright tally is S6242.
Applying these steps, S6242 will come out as 0.10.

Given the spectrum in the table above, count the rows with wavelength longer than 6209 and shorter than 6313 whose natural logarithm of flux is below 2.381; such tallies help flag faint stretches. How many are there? 34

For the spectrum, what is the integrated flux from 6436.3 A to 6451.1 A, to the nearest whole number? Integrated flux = 153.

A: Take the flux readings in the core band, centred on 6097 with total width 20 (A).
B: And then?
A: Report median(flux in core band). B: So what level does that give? 10.8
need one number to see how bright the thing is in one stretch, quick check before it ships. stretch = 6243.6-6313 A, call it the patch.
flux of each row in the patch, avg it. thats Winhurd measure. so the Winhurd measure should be 10.2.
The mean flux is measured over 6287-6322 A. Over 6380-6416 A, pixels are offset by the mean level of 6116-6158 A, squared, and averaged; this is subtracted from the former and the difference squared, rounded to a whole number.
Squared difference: 107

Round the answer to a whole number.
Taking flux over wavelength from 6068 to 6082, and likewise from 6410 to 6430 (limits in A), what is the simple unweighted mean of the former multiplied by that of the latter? 118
